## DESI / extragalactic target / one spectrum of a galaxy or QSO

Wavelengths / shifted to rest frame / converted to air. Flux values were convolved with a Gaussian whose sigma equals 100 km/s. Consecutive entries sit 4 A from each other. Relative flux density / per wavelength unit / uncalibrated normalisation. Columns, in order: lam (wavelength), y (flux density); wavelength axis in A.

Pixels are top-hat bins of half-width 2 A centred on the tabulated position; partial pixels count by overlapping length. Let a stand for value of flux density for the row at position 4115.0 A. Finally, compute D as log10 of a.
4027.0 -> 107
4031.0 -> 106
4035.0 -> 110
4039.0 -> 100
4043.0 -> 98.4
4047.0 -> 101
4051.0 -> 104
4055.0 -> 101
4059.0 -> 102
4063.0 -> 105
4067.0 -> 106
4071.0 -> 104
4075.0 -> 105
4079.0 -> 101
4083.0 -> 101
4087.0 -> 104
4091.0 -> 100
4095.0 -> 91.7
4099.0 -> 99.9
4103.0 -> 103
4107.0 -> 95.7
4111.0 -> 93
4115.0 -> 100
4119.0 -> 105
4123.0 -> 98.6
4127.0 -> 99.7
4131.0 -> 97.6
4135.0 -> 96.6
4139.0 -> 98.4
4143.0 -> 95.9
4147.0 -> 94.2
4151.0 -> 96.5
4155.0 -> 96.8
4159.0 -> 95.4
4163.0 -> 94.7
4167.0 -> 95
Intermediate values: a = 100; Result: 2.00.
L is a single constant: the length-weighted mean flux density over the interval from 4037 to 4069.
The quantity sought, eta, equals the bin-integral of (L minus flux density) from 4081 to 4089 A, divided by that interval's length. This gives -0.3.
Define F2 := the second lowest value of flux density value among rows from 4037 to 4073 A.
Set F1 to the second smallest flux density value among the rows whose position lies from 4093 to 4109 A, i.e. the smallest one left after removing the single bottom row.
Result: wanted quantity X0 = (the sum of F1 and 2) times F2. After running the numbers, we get 9770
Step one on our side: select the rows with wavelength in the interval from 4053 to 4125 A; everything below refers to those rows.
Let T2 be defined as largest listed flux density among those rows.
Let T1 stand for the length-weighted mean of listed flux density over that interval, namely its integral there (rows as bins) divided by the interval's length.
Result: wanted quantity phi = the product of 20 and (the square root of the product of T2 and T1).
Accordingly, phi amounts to 2068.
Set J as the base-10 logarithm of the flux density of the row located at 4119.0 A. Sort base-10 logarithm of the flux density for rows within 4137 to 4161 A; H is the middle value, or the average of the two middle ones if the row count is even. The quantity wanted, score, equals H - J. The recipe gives -0.038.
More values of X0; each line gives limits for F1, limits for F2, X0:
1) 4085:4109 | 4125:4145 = 9438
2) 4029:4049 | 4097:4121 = 9761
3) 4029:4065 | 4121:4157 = 9782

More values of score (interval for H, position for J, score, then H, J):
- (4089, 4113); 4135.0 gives 0.005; 1.99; 1.98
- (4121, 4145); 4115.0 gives -0.009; 1.99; 2.00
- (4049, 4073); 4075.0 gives -0.004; 2.02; 2.02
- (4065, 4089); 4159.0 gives 0.037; 2.02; 1.98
